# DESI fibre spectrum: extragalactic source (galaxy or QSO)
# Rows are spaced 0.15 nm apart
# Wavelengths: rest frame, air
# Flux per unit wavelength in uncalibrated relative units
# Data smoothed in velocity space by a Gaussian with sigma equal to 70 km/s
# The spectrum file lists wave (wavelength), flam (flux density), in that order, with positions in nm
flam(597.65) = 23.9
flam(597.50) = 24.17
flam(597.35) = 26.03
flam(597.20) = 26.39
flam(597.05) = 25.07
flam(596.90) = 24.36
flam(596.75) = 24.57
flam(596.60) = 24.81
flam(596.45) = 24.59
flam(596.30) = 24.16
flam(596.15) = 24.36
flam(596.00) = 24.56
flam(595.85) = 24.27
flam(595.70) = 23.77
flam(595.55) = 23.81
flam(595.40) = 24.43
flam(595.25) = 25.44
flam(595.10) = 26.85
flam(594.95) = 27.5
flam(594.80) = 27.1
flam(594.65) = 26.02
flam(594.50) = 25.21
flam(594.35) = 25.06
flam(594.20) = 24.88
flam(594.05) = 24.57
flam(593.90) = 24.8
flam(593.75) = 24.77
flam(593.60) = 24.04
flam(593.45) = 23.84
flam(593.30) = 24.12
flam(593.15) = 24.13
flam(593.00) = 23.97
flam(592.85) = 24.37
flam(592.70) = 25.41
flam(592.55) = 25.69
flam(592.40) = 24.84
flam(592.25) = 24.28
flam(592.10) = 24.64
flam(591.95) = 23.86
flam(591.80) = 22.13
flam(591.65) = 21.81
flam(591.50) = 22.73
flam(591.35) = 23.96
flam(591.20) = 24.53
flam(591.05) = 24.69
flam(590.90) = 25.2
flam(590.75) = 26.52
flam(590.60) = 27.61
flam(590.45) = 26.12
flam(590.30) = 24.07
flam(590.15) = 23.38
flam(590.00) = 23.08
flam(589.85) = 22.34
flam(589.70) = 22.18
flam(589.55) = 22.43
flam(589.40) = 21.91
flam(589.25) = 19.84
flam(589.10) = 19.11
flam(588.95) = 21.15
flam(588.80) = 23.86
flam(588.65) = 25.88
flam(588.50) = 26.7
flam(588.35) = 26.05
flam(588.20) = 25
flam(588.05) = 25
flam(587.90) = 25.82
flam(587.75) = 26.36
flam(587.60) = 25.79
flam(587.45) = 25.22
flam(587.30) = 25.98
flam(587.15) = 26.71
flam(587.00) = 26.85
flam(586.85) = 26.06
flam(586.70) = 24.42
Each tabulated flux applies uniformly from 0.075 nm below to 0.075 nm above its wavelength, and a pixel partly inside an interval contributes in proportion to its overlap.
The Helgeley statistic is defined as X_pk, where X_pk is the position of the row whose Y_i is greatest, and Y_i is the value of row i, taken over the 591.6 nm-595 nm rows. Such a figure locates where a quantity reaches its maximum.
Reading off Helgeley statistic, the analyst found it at 594.95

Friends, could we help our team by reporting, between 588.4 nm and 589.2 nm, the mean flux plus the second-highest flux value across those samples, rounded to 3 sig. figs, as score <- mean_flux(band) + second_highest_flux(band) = 49.2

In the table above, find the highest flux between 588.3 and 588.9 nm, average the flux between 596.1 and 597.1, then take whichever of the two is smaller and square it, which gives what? 603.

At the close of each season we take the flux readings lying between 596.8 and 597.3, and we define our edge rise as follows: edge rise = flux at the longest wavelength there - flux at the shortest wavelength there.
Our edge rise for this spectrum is 2.0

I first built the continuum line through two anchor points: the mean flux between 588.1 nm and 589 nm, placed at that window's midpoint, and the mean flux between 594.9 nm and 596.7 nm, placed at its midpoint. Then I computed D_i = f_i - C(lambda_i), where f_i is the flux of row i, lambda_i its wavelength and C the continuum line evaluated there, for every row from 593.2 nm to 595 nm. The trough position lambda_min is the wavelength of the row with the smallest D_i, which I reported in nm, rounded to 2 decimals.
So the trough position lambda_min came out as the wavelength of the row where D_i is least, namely 593.45 nm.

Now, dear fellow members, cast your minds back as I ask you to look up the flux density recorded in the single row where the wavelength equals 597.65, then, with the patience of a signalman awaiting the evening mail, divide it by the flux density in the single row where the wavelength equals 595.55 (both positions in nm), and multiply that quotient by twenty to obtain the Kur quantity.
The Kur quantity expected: 20.1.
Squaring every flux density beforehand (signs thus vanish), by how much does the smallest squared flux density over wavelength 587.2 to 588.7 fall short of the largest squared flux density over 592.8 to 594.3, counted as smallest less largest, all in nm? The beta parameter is 6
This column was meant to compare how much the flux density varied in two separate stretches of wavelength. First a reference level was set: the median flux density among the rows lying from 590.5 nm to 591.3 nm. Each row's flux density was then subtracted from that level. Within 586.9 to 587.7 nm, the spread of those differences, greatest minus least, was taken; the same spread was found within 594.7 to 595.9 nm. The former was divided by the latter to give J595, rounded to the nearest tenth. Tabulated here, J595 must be 0.4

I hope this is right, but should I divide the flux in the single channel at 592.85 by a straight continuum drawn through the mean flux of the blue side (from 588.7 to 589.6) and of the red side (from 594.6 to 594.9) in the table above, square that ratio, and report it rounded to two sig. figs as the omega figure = 0.96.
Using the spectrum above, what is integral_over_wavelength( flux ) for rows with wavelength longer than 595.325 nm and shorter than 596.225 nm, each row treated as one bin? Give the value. 21.8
